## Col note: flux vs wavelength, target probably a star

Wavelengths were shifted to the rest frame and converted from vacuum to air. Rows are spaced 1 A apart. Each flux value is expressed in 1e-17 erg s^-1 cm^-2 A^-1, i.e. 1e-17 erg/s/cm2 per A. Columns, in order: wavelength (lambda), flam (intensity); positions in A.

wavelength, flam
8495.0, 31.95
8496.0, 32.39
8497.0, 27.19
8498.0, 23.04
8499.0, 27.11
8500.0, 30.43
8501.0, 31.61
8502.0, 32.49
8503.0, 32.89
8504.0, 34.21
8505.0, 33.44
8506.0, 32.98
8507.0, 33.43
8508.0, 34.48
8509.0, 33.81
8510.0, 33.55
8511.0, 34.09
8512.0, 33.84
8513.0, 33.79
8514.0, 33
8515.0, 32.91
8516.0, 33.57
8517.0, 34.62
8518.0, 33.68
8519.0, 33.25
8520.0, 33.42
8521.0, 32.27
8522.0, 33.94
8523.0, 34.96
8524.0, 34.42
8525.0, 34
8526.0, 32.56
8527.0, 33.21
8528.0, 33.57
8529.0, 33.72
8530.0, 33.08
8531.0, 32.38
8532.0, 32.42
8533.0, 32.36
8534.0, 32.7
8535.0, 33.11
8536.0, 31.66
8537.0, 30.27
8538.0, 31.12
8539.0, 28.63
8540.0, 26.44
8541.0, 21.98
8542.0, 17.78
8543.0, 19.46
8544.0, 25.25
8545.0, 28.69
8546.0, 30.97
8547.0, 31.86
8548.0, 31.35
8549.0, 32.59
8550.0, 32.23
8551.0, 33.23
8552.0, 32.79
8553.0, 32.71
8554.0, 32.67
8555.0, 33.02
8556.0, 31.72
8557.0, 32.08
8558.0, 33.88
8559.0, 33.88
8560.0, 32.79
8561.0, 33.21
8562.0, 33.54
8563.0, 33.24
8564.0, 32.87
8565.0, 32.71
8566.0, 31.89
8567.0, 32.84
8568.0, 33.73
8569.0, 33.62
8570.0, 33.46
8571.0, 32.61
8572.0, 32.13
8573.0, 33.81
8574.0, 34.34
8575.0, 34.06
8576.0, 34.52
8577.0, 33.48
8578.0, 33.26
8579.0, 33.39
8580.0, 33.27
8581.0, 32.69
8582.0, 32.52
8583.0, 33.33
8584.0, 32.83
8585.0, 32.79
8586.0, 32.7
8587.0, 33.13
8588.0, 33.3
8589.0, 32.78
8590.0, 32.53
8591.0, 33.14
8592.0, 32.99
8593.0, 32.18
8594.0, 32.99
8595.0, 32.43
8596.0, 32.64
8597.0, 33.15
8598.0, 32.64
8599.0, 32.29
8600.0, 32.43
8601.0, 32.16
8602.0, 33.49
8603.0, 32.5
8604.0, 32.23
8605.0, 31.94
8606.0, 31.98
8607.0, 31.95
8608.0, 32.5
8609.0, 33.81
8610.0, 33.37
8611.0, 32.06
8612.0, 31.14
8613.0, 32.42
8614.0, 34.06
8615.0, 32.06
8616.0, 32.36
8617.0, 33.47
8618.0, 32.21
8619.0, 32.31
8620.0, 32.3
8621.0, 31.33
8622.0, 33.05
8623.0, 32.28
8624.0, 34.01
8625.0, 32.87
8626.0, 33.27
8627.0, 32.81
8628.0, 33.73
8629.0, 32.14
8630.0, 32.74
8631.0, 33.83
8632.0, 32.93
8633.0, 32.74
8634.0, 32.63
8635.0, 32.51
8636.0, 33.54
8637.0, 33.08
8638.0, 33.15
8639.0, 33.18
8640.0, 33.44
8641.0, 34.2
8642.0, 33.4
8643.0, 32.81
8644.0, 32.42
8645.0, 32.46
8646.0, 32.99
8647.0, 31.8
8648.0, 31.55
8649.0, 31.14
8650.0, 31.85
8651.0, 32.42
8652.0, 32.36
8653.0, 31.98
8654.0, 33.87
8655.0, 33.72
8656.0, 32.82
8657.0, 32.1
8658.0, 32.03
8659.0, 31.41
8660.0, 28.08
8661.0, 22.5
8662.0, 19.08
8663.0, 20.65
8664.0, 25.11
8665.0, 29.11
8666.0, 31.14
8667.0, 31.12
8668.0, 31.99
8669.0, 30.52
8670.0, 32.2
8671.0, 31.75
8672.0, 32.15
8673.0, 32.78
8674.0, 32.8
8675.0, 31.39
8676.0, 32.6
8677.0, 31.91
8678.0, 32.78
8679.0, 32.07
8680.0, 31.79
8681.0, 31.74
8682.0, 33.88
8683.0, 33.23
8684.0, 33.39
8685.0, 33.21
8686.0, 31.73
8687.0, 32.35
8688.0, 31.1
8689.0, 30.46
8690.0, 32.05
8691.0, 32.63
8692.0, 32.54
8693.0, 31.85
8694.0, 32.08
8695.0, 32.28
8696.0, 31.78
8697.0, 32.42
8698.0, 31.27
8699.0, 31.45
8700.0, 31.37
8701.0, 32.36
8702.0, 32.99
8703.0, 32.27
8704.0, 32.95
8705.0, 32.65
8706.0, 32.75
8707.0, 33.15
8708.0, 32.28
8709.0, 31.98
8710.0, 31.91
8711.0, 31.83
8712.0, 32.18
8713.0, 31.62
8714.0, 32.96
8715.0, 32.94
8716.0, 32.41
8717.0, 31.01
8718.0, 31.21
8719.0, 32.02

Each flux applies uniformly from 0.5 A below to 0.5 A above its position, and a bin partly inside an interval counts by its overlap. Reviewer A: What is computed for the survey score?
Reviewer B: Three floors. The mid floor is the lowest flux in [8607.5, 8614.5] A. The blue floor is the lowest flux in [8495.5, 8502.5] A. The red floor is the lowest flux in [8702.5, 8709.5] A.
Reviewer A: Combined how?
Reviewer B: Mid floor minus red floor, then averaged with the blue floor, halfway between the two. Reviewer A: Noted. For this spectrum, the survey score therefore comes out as 11.1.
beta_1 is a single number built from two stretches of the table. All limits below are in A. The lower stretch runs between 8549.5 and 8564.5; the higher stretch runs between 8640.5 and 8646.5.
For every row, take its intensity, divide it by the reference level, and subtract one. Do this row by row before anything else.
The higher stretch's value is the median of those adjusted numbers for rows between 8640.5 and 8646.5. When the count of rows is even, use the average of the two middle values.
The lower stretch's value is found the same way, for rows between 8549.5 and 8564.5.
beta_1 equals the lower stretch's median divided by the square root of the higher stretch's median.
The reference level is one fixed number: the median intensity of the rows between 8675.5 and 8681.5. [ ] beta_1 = 0.16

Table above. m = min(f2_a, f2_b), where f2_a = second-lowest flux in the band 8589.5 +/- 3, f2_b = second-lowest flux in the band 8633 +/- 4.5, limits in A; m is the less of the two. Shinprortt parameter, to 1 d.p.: 32.5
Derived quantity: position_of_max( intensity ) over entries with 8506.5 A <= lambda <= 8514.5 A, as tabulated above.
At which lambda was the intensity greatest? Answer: 8508.0 A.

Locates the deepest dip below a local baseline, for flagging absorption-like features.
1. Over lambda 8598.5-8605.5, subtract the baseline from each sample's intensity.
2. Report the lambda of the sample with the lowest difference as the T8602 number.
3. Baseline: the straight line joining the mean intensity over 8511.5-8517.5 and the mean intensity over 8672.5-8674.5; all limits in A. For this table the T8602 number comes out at 8605.0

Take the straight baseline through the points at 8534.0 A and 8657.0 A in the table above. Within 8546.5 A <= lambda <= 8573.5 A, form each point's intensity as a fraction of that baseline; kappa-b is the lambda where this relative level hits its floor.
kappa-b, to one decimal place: 8548.0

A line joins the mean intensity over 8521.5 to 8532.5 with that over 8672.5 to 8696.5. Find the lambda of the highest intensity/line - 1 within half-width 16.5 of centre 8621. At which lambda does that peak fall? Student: 8624.0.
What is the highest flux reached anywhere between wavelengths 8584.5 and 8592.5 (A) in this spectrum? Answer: 33.3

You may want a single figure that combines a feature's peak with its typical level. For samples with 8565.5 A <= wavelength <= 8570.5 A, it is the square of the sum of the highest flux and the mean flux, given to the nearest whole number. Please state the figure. 4467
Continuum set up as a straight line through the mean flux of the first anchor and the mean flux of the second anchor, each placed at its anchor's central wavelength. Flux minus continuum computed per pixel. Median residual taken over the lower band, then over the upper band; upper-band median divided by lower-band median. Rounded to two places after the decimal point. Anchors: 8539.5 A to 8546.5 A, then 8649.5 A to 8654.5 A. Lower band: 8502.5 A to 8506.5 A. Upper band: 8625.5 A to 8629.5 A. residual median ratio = 0.21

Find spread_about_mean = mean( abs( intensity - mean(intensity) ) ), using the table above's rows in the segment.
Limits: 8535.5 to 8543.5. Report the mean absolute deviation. 4.63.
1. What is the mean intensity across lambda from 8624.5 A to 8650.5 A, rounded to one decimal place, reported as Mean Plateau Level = 32.8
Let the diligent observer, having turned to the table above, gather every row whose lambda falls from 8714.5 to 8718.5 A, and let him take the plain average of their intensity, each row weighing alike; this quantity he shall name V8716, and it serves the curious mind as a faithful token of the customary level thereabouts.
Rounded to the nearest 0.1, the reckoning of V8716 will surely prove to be 31.9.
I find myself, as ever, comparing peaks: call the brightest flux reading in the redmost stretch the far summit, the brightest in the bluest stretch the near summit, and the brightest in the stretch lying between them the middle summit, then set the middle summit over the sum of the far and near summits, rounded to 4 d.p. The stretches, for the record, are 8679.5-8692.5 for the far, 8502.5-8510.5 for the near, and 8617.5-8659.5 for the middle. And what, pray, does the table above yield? 0.5003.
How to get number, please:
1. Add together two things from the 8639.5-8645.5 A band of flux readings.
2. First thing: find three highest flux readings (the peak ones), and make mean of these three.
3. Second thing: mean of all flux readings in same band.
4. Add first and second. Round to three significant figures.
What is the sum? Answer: 66.8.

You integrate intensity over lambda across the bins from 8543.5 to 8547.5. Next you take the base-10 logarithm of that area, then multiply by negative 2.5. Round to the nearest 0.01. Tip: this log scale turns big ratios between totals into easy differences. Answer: -5.17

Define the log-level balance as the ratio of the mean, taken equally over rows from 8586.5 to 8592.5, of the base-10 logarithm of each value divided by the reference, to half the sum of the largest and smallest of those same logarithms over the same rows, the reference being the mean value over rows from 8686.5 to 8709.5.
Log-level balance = 1.1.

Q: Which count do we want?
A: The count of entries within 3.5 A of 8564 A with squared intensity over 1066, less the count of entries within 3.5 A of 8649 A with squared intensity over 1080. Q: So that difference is 5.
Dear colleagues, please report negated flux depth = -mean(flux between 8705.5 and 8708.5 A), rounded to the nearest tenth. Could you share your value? -32.7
